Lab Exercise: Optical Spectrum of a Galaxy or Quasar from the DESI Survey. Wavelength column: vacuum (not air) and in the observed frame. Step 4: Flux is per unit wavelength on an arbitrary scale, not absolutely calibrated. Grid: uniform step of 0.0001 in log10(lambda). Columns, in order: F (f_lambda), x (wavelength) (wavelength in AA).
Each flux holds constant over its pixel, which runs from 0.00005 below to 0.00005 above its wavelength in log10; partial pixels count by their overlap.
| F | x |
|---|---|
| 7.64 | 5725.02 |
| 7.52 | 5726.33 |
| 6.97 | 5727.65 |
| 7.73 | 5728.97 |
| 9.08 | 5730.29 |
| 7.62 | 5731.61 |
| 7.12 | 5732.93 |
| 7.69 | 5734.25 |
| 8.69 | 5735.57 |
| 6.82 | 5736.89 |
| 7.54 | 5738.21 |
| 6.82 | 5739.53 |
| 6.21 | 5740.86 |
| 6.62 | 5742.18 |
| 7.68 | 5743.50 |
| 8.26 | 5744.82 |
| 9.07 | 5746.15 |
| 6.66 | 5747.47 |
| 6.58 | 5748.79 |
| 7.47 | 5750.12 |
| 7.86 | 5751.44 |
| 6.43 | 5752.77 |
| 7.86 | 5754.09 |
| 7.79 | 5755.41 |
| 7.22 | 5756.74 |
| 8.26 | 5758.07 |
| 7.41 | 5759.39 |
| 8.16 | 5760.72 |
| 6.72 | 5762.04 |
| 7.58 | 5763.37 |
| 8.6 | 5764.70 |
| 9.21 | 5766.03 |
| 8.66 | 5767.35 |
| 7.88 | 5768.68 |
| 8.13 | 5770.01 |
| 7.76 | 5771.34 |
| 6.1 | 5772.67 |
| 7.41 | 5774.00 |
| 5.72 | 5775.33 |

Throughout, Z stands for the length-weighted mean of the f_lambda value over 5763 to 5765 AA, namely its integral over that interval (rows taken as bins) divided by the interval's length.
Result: 8.1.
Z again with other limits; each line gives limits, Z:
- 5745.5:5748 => 7.9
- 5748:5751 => 7.1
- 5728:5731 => 8.2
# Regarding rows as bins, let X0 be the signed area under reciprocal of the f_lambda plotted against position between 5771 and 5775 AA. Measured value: 0.59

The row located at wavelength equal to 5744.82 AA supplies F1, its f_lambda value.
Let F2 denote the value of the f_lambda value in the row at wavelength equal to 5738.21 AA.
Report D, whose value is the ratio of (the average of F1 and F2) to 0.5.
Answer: 15.8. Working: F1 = 8.26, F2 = 7.54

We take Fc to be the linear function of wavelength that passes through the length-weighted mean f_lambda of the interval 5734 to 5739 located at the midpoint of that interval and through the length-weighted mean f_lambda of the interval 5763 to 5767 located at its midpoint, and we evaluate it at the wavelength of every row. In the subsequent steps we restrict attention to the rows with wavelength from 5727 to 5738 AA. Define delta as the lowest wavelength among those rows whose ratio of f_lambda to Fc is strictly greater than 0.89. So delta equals 5727.65 AA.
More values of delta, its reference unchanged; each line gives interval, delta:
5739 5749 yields 5743.50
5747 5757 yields 5750.12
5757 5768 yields 5758.07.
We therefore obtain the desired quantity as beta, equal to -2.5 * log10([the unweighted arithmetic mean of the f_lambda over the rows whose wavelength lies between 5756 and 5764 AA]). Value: -2.20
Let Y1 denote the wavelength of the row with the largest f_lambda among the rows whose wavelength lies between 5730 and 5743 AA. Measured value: 5730.29 AA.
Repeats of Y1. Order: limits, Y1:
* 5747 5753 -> 5751.44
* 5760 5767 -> 5766.03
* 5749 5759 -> 5758.07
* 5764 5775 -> 5766.03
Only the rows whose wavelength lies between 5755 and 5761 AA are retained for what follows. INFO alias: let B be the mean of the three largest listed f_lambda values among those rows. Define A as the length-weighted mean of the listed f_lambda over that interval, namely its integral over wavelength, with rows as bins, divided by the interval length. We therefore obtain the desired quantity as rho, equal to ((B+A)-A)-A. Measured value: 0.336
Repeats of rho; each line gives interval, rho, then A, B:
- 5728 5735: 0.348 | 7.82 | 8.2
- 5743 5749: 0.604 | 7.73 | 8.3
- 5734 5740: 0.447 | 7.53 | 8.0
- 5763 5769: 0.368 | 8.46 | 8.8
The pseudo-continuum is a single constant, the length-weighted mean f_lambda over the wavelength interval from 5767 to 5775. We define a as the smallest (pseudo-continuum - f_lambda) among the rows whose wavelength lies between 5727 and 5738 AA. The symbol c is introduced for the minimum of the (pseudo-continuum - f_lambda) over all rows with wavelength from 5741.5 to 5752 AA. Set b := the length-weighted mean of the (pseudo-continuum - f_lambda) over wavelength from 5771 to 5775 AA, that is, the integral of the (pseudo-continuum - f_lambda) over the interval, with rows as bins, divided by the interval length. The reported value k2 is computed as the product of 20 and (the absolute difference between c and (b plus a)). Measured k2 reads 12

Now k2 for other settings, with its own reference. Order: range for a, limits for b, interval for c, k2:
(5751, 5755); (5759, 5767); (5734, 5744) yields 7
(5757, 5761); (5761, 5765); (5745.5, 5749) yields 15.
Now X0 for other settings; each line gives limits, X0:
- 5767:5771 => 0.49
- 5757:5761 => 0.51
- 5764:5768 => 0.45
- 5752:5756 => 0.55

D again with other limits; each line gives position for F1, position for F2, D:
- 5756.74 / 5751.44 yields 15.1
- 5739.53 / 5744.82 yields 15.1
